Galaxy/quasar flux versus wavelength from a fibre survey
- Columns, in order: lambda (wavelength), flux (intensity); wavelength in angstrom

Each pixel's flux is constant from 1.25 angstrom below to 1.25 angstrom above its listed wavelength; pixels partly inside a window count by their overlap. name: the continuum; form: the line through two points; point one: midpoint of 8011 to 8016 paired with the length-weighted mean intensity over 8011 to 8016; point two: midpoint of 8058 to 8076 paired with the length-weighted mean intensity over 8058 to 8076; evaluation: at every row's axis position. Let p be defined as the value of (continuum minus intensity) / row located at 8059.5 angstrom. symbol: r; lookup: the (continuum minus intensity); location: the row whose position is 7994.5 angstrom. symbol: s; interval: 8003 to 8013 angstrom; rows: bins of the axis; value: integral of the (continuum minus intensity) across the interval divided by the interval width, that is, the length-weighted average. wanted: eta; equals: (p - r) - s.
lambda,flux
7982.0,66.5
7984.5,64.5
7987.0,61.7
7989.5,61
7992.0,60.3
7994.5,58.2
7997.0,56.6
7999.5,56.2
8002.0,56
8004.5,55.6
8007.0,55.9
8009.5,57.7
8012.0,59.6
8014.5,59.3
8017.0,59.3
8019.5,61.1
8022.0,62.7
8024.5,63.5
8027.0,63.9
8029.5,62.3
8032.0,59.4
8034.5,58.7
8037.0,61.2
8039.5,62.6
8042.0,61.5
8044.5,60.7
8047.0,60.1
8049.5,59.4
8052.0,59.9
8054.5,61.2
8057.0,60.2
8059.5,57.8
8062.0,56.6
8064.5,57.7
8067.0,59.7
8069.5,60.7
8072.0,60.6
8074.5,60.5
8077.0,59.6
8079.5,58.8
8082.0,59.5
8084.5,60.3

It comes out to -2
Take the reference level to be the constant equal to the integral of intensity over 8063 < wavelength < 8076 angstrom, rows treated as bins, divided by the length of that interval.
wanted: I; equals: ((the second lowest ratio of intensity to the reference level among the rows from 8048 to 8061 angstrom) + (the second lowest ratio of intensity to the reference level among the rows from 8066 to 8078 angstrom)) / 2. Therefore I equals 1.00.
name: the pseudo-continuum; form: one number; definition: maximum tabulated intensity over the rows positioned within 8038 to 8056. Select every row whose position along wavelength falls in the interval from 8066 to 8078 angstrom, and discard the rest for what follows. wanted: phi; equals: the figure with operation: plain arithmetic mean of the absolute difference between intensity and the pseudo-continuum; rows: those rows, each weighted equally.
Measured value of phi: 2.4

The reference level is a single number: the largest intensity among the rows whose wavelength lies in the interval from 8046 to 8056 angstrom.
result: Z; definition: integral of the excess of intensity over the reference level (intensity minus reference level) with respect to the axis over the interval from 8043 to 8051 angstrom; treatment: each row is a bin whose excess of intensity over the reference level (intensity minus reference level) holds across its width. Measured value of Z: -9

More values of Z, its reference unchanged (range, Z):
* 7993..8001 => -33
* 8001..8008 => -38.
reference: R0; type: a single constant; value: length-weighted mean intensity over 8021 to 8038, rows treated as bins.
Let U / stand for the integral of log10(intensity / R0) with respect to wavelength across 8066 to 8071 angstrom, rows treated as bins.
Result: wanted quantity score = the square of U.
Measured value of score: 0.003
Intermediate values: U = -0.05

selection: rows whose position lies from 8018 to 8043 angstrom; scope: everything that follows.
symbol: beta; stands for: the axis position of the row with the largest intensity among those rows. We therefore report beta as 8027.0 angstrom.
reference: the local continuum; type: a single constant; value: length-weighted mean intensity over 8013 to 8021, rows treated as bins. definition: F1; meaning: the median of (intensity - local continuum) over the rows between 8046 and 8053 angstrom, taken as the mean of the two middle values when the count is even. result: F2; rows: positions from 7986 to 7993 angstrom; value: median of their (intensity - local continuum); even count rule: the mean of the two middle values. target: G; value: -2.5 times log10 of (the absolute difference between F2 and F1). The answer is -0.1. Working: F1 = -0.1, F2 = 1.0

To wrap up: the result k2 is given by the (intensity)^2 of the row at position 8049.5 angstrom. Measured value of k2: 3528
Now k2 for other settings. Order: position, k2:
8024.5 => 4032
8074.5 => 3660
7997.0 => 3204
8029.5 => 3881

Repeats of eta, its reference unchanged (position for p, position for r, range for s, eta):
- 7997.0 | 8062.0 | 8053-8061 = 1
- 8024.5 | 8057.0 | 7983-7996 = -2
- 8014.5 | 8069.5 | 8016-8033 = 4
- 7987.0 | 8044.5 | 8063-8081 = 0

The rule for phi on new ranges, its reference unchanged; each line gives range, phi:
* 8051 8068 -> 3.6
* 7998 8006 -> 6.7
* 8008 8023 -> 2.7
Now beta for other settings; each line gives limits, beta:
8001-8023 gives 8022.0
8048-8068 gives 8054.5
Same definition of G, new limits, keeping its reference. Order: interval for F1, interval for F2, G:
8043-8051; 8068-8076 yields 0.8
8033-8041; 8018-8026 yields -0.4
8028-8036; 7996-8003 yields -1.3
